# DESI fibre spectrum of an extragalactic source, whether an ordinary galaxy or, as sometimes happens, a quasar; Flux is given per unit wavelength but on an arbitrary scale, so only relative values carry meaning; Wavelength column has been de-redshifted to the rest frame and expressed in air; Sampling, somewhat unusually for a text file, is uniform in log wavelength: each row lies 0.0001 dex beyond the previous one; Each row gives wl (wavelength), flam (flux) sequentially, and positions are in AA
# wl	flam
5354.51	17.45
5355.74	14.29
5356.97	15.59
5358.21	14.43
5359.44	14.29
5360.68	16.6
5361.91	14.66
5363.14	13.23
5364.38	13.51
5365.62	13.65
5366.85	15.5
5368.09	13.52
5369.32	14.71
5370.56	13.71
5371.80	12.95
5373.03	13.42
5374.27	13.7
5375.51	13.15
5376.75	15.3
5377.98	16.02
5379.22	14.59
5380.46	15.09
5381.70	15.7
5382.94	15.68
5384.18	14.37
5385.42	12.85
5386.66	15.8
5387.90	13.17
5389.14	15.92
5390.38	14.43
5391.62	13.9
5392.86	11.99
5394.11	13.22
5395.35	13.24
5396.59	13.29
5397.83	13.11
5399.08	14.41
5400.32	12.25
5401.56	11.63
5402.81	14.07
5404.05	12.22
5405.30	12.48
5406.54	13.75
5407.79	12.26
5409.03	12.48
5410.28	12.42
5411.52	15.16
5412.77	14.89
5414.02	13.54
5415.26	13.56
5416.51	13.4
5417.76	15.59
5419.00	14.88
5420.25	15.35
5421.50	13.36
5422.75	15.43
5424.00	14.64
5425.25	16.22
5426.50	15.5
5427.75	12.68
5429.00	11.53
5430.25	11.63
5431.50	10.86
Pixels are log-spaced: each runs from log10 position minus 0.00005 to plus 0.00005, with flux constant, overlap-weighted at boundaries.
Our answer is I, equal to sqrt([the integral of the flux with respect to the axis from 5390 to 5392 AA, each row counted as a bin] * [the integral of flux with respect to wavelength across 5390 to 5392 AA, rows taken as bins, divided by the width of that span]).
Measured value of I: 20.0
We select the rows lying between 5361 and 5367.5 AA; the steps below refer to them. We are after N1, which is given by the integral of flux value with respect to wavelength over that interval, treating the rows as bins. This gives 92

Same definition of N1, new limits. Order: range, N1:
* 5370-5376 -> 80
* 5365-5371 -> 85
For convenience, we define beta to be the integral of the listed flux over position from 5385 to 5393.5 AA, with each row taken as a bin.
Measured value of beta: 119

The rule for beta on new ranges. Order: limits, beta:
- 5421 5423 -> 29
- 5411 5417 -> 85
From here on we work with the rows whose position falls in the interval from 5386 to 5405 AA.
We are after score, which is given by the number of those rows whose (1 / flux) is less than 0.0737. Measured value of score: 6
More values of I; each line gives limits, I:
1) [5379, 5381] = 21.0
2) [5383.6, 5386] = 21.1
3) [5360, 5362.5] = 24.7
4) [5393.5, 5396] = 21.0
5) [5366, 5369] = 25.1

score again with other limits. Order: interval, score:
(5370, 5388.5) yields 10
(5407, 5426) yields 8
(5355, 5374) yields 10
